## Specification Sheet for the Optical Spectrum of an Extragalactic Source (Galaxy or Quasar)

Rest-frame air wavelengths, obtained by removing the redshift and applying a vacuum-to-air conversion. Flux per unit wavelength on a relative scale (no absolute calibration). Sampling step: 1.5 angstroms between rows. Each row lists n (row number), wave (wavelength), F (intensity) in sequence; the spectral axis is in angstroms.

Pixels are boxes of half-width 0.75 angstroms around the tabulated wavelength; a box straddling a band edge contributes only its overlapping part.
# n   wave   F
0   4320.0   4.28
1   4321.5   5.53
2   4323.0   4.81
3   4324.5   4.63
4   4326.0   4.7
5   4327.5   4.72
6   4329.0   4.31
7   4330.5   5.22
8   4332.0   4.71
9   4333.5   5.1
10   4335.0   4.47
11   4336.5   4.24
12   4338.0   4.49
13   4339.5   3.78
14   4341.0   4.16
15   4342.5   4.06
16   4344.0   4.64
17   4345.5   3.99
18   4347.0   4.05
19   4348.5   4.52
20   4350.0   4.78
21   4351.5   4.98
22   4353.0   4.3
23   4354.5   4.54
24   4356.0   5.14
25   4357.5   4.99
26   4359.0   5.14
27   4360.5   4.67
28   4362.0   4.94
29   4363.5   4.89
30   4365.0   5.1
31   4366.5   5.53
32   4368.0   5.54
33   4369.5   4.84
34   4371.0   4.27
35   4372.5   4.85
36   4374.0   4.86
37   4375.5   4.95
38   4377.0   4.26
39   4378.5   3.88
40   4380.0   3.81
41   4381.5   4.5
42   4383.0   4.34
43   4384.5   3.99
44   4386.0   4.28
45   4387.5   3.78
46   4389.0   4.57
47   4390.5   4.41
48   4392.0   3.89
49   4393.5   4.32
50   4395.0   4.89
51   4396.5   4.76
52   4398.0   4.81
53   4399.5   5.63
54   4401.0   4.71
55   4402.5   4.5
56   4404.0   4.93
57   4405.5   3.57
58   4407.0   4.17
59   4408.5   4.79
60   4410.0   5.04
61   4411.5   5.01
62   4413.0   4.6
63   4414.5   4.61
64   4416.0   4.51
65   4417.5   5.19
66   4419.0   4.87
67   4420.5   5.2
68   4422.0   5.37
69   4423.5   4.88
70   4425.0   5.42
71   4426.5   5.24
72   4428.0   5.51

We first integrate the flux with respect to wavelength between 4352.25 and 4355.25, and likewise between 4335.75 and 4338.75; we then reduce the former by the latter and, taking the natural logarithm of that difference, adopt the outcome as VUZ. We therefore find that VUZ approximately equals -1.8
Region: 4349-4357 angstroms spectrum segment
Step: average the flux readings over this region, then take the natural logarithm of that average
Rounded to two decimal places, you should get 1.56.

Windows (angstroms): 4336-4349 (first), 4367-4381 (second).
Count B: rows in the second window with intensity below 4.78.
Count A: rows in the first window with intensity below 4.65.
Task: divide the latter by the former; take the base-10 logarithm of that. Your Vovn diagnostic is 0.4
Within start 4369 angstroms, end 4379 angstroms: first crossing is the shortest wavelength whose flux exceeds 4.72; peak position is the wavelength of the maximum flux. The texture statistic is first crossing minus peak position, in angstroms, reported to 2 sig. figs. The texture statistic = -6.0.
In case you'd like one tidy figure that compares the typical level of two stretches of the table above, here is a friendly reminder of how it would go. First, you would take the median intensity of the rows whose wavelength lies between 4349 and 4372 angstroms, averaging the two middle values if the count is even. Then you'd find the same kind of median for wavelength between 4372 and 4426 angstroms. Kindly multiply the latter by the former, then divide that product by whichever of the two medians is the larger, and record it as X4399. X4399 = 4.7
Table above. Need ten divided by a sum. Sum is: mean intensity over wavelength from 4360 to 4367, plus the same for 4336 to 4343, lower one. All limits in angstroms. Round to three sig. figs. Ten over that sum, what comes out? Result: 1.09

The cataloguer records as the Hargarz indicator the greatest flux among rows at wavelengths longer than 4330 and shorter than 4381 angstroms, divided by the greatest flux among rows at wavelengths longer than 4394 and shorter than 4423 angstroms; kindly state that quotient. 0.984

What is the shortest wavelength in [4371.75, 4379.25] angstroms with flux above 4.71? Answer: 4372.5 angstroms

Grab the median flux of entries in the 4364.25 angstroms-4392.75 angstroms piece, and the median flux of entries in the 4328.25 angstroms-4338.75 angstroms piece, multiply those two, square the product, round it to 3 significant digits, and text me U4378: 392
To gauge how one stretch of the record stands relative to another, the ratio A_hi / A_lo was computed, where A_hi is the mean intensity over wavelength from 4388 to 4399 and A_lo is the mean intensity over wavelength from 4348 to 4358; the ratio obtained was 0.95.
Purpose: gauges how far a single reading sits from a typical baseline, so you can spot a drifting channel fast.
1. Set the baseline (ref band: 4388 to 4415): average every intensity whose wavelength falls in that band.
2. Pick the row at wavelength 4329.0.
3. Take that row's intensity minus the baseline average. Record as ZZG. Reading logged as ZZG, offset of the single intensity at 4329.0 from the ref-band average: -0.3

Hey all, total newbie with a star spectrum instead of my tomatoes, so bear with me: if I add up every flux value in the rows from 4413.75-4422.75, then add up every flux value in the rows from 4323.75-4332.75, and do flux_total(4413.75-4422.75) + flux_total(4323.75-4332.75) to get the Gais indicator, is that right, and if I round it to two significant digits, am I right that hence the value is 58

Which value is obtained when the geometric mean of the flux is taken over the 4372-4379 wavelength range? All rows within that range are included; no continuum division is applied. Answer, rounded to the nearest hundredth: 4.54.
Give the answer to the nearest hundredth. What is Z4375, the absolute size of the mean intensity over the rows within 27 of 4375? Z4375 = 4.66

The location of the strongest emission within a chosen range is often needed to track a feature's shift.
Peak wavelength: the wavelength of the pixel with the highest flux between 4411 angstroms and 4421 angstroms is 4420.5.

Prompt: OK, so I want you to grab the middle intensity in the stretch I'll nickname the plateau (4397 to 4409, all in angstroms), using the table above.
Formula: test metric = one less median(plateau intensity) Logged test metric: -3.75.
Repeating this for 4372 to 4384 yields -3.42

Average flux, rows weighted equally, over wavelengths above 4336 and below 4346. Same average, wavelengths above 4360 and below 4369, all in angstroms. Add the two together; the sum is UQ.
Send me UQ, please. 9.31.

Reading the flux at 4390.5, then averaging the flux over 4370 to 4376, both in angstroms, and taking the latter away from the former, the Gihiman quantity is -0.32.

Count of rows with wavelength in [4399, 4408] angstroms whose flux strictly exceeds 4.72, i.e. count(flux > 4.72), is 2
